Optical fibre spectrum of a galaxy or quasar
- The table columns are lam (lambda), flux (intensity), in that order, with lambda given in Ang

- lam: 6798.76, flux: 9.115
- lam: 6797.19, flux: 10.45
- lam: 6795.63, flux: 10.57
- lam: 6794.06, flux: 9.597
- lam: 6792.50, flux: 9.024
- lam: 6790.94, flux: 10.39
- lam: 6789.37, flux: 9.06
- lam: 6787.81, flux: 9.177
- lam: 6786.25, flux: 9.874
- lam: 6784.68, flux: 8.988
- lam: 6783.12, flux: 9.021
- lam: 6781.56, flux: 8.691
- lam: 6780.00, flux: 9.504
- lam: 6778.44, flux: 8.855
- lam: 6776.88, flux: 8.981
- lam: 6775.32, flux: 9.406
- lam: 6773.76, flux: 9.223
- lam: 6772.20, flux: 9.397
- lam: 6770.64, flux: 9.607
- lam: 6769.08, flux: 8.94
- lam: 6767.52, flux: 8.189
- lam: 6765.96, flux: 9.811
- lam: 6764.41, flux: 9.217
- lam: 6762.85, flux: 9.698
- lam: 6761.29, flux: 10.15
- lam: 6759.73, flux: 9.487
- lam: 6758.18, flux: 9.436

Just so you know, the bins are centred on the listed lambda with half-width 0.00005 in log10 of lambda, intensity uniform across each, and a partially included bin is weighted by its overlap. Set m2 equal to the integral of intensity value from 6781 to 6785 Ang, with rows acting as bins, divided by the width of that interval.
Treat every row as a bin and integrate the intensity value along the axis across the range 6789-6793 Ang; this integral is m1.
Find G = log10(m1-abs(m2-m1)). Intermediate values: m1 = 38.2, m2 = 8.9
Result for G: 0.950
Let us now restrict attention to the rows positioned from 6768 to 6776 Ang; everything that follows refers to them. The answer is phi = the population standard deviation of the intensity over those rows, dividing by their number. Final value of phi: 0.22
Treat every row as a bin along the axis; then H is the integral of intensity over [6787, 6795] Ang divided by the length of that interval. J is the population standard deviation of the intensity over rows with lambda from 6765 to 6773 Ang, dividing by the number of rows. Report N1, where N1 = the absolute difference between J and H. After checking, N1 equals 8.9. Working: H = 9.5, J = 0.58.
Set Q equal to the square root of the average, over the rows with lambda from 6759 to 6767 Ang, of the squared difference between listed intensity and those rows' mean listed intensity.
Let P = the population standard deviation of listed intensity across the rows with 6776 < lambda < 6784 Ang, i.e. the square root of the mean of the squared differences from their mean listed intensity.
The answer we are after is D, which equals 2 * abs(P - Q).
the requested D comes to 0.1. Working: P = 0.27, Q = 0.31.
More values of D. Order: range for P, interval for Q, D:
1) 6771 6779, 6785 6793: 0.6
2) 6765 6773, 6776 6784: 0.6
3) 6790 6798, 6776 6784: 0.7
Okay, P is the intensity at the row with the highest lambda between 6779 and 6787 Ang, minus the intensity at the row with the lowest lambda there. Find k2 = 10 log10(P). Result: -4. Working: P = 0.4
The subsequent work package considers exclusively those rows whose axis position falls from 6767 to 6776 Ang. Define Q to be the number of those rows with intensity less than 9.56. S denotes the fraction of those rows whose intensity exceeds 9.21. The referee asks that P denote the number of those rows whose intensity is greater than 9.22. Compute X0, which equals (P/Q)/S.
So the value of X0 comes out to 1.20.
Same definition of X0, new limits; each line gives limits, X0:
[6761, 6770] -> 1.50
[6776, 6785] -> 1.00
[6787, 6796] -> 2.00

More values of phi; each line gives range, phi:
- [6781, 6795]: 0.51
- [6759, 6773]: 0.54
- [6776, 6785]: 0.25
